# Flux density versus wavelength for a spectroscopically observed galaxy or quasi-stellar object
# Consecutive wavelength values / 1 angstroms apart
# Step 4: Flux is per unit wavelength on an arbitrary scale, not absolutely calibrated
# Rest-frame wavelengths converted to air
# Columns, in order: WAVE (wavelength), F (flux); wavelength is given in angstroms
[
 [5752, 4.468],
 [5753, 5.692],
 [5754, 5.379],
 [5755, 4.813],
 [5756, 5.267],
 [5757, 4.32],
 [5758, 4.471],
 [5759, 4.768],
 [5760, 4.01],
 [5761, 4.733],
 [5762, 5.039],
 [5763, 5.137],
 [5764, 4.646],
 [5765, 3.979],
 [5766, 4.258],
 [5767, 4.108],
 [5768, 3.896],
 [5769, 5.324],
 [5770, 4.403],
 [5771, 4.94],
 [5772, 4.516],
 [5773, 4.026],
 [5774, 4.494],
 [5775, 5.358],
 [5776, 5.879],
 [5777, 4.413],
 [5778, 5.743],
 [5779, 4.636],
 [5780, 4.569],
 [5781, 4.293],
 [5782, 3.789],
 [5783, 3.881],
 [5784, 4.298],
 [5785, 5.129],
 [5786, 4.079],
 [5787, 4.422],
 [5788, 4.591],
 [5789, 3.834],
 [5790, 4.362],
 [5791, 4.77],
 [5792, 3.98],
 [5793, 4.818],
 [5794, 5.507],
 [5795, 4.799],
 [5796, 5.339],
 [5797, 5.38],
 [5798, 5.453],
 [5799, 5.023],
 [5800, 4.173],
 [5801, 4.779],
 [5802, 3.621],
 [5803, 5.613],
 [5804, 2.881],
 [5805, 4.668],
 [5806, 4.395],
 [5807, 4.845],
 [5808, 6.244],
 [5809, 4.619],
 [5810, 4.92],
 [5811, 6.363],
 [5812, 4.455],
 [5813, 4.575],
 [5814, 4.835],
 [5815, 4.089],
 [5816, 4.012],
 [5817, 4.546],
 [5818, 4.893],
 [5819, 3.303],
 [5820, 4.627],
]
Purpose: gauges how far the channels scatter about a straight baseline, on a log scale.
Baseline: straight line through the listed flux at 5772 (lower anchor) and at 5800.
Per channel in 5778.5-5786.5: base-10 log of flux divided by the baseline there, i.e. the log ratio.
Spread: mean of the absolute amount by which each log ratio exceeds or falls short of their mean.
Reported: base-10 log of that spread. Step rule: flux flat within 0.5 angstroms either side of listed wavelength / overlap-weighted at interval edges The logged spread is -1.50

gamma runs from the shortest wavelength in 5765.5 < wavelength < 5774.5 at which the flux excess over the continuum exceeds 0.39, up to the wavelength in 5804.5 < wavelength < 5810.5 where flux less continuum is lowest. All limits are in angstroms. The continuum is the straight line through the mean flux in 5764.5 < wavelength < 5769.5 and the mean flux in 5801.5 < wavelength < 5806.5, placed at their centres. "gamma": 37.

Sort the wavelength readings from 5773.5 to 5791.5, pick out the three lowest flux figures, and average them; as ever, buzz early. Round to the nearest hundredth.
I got 3.83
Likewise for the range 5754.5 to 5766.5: 4.08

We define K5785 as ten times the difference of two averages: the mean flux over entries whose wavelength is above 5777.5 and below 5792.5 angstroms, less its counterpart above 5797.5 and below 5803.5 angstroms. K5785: -4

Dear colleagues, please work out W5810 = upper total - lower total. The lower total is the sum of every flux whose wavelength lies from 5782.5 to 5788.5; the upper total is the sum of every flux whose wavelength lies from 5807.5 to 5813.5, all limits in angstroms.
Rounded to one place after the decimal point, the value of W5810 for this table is 4.8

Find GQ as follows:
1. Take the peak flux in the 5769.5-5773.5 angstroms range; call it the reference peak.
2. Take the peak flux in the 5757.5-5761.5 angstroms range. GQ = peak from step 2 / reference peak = 0.97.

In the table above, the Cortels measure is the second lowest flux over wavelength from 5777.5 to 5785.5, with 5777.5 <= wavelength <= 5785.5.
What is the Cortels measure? 3.881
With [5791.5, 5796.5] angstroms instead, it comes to 4.799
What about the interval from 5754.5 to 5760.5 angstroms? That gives 4.32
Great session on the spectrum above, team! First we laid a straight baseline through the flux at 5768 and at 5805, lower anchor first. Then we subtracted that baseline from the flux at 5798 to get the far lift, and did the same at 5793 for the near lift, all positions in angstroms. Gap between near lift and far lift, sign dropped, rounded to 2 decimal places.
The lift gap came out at 0.53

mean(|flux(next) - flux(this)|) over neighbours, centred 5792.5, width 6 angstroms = 0.69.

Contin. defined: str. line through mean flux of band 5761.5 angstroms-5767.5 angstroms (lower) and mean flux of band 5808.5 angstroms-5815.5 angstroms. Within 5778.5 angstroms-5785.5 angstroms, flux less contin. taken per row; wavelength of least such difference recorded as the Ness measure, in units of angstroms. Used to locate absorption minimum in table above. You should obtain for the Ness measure 5782 angstroms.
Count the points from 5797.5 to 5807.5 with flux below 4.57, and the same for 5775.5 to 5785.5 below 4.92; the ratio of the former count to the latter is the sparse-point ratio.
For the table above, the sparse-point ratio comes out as 0.6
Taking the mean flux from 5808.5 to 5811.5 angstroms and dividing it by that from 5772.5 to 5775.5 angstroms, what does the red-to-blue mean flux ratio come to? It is 1.15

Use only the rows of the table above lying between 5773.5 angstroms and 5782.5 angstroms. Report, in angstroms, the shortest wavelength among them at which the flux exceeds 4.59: 5775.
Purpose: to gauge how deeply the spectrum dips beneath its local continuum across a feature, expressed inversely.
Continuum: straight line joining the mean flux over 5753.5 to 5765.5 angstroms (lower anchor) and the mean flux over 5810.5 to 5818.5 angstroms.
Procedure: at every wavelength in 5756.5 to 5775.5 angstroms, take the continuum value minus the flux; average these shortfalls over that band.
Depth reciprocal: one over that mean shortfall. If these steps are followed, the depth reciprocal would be 6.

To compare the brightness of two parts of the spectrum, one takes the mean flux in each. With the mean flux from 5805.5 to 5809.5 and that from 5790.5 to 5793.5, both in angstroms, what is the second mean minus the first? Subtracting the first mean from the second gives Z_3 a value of -0.503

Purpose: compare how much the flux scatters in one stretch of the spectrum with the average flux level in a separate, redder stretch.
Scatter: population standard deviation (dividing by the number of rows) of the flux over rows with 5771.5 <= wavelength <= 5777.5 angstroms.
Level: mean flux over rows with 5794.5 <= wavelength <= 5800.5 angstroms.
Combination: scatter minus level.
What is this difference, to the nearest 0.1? -4.4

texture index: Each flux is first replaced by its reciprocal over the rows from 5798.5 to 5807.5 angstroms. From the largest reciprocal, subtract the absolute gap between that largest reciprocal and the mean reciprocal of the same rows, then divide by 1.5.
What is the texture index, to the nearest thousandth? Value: 0.155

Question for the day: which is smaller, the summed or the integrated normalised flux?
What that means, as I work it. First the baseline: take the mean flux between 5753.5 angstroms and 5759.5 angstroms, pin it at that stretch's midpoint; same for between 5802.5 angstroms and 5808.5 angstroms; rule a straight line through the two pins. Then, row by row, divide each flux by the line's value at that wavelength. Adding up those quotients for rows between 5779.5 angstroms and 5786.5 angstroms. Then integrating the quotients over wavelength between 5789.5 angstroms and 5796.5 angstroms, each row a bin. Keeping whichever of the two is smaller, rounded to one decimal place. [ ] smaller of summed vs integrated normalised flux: 6.3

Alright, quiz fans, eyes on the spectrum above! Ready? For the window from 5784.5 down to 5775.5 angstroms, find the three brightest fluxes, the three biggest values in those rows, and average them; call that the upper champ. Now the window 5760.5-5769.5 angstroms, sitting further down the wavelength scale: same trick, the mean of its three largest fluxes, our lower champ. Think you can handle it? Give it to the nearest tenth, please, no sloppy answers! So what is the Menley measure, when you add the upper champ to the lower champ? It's 10.6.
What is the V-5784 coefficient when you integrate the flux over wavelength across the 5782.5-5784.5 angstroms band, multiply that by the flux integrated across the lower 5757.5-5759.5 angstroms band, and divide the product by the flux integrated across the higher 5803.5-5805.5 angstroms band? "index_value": 10.0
